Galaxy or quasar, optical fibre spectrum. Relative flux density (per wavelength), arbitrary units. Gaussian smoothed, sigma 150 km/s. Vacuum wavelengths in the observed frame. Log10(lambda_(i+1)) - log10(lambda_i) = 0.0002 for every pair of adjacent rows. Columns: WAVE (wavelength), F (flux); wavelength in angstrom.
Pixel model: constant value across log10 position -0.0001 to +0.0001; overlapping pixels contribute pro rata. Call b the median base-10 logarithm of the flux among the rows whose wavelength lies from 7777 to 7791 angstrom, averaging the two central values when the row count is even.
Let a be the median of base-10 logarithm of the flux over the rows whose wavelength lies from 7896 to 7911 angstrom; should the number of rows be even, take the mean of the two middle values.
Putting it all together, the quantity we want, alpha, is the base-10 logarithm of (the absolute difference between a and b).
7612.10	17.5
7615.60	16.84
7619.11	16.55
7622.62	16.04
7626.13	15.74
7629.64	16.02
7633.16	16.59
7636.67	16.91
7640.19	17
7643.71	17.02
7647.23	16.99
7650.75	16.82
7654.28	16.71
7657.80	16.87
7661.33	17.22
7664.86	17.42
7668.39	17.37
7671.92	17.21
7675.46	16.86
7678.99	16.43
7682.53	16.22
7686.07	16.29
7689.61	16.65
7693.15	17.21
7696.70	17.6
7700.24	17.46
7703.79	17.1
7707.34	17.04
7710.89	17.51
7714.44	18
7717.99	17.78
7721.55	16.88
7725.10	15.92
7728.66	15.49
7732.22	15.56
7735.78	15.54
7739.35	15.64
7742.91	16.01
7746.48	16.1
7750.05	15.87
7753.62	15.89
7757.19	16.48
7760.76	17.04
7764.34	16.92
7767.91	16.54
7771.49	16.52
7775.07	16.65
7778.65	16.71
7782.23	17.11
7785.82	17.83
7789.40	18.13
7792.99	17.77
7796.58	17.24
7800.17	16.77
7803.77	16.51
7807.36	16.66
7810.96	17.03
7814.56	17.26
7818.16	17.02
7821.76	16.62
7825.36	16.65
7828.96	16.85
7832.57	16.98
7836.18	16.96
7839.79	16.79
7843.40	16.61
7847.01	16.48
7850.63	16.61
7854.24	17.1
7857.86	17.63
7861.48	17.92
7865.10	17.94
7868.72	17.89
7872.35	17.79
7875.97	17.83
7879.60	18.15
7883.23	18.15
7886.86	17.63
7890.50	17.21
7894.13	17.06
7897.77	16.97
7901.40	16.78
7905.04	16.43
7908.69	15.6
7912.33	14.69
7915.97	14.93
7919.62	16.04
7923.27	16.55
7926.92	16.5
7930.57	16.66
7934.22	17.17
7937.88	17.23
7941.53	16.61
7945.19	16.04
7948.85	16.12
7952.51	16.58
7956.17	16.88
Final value -1.66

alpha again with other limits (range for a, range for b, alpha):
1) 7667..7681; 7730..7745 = -1.42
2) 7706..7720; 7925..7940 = -1.74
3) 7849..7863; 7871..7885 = -1.81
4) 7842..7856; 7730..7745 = -1.56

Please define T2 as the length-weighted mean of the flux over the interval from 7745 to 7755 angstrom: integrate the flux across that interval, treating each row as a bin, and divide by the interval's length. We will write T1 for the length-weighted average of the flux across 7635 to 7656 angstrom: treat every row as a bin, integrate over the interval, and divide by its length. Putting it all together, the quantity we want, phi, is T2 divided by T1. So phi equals 0.94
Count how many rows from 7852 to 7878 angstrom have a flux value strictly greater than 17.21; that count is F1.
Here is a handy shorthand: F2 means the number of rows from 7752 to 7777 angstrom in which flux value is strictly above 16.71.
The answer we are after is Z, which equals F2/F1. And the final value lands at 0.3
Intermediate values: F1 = 6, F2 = 2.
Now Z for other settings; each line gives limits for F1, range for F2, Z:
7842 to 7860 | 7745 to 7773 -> 2.0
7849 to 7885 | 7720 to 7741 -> 0.1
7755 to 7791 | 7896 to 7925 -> 1.0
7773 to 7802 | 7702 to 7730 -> 1.5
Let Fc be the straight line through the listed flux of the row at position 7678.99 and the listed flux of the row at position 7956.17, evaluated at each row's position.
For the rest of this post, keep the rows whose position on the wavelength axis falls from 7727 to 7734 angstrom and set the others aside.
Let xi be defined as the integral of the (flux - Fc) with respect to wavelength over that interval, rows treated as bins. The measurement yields -7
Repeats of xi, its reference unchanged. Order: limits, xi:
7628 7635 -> 0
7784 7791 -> 10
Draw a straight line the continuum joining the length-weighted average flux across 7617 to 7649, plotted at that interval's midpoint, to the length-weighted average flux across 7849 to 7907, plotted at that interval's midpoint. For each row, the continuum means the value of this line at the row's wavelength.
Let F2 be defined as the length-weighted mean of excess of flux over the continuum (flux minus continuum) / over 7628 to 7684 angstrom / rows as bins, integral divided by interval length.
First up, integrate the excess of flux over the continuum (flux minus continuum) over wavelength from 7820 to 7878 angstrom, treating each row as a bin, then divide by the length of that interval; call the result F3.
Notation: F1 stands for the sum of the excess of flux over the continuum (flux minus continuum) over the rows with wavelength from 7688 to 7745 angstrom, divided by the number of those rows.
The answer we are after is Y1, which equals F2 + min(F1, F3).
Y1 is 0.1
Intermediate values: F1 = -0.1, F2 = 0.2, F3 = -0.16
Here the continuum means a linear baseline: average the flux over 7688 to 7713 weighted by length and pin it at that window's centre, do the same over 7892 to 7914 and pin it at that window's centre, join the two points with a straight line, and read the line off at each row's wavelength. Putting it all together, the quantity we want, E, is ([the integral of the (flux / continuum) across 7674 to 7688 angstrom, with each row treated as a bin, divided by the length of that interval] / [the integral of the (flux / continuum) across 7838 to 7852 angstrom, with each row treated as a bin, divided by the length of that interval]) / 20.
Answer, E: 0.0473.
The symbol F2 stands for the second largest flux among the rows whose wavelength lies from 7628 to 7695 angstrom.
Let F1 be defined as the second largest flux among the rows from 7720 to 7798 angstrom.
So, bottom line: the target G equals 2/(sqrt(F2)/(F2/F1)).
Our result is 0.467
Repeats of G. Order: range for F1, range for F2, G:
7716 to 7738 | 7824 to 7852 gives 0.488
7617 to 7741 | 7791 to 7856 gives 0.467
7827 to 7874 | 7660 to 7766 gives 0.471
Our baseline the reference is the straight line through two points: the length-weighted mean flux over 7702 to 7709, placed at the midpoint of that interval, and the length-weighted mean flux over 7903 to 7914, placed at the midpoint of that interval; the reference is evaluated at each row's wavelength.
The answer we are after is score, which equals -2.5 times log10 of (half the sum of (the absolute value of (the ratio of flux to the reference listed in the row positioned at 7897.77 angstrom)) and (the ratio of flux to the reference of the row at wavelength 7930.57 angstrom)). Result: -0.08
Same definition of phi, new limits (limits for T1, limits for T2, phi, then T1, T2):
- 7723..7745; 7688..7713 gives 1.10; 15.7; 17.24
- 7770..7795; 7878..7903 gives 1.01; 17.3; 17.42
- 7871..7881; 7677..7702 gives 0.94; 17.9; 16.84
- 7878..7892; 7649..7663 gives 0.95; 17.8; 16.90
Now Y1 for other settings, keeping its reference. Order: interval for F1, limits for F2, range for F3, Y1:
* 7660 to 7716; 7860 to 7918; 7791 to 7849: -0.8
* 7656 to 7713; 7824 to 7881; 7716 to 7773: -0.8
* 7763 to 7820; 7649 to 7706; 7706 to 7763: -0.2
